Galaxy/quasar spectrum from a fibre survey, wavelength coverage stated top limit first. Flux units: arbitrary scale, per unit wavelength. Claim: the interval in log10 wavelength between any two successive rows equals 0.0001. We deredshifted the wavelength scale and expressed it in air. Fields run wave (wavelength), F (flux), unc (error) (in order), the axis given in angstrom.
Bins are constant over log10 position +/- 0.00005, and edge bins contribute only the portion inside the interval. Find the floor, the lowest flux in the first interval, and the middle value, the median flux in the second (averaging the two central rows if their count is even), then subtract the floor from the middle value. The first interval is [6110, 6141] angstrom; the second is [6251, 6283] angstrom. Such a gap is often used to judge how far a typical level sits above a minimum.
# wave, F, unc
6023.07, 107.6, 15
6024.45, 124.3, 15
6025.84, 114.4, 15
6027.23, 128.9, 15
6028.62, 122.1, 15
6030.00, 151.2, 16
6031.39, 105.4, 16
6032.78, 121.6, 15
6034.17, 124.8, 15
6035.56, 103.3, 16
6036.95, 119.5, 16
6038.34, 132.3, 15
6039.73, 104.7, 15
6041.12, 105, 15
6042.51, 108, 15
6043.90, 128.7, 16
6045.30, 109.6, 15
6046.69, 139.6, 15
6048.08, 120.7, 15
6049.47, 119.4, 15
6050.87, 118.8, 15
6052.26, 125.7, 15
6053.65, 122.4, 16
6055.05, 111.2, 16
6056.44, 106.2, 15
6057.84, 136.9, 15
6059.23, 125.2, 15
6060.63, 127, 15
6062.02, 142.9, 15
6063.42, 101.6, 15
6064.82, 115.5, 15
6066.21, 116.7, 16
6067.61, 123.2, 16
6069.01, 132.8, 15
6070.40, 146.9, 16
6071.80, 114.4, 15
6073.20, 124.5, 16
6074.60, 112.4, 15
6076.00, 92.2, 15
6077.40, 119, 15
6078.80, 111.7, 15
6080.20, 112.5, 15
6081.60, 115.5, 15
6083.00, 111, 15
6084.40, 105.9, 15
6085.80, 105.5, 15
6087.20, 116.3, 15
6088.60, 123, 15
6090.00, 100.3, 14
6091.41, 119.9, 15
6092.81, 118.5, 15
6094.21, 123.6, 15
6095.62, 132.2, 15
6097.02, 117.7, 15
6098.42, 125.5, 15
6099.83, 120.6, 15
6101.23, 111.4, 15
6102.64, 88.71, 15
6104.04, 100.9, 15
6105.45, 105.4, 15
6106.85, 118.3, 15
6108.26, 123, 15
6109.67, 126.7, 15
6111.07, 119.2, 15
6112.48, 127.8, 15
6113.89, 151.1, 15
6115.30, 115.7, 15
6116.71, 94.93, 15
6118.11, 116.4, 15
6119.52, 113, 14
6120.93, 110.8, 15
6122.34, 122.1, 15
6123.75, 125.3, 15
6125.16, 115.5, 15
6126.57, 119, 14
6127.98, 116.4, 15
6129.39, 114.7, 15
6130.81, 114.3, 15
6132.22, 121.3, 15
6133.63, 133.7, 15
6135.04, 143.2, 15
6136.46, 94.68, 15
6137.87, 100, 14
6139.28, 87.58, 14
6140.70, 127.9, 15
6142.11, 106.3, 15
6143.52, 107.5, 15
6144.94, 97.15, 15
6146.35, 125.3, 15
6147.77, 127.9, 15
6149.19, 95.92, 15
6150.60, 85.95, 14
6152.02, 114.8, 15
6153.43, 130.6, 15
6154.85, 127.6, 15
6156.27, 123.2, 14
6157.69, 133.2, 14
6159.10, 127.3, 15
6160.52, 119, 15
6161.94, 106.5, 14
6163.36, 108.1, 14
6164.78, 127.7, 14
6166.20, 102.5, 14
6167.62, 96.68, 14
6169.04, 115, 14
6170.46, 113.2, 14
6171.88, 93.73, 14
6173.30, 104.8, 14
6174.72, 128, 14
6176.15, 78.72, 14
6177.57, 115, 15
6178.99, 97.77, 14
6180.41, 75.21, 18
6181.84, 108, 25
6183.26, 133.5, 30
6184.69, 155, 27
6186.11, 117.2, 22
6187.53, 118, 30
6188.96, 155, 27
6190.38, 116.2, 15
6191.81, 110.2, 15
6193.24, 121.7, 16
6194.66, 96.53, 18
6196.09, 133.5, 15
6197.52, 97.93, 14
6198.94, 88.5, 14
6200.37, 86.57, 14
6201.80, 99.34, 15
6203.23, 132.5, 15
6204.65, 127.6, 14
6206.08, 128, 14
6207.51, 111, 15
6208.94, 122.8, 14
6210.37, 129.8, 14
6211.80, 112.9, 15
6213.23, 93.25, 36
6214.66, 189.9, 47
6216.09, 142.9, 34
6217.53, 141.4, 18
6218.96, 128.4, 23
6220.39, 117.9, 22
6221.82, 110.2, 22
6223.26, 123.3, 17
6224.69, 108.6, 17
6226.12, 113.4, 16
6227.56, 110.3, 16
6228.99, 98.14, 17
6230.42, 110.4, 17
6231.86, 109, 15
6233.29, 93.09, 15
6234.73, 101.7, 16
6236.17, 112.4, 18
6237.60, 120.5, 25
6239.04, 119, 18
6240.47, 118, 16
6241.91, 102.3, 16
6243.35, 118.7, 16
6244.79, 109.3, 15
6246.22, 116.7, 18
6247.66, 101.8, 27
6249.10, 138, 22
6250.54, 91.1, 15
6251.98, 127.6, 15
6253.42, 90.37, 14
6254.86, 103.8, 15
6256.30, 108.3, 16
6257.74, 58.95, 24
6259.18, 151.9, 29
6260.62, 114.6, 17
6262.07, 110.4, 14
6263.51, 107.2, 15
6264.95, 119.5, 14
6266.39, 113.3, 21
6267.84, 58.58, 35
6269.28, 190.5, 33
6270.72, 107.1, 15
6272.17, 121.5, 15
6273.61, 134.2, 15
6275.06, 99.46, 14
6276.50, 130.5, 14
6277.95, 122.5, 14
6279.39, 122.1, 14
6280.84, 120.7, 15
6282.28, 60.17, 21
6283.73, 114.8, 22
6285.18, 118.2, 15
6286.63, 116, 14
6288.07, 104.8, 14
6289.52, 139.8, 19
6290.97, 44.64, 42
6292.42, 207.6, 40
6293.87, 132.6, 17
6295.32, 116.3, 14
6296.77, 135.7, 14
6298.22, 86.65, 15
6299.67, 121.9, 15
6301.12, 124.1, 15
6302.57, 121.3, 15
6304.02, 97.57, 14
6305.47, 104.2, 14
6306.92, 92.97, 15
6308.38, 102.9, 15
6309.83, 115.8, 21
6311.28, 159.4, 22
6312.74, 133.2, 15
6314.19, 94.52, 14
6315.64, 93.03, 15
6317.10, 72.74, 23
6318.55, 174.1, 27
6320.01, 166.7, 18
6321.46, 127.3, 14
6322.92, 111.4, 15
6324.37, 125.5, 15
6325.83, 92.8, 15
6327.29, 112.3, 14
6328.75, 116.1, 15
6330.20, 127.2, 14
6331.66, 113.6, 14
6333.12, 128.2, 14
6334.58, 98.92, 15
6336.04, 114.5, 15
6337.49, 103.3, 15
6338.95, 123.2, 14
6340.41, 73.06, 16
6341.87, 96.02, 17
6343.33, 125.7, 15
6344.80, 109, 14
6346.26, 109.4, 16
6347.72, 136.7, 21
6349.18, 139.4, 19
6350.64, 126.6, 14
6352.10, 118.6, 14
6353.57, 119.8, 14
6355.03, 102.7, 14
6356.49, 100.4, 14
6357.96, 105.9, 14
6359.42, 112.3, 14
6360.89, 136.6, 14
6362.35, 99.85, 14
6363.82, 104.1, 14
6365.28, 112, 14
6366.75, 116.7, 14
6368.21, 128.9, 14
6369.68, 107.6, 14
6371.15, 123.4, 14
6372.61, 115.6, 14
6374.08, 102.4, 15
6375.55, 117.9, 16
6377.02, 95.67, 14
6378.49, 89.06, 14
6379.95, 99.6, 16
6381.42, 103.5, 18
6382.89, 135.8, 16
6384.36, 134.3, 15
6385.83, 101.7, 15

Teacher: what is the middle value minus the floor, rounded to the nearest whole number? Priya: 26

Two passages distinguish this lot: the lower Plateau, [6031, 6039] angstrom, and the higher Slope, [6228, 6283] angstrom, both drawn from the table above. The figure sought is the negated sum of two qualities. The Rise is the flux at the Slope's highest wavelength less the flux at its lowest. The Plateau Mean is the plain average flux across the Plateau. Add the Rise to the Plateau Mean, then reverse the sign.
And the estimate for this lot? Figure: -80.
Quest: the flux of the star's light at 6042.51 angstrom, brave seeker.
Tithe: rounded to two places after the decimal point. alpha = 108.00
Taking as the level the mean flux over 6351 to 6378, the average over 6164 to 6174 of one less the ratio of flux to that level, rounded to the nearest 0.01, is 0.04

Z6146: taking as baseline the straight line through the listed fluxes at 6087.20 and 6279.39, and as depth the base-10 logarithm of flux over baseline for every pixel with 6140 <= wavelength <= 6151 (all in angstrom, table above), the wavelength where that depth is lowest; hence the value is 6150.60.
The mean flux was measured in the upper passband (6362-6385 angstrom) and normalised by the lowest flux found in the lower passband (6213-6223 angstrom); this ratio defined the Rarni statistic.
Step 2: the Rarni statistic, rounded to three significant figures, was 1.20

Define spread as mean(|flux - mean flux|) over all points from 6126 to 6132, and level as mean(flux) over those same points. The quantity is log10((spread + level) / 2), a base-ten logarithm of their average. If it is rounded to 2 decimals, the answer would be 1.77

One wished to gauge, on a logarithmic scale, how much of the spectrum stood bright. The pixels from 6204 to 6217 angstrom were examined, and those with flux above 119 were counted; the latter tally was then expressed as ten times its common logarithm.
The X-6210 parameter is 8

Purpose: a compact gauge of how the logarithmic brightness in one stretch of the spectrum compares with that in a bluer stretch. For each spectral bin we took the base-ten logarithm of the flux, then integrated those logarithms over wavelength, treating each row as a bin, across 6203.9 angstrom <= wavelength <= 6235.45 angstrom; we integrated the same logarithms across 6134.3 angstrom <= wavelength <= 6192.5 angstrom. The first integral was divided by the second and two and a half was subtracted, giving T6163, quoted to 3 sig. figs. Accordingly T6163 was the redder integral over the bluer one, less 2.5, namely -1.95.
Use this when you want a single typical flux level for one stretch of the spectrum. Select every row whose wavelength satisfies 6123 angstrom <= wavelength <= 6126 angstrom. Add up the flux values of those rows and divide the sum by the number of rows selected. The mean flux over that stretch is 120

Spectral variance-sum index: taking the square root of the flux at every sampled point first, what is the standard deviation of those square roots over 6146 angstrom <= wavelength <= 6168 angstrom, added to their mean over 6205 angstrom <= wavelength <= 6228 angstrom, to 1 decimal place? 11.8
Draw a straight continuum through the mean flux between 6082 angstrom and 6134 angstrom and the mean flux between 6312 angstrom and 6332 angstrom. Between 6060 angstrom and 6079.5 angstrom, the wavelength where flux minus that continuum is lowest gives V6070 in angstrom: 6076.00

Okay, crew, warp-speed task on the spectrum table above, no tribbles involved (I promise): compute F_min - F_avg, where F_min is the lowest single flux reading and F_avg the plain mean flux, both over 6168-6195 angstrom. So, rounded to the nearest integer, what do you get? -38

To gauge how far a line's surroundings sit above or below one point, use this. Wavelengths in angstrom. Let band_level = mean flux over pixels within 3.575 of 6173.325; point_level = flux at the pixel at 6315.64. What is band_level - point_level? 11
